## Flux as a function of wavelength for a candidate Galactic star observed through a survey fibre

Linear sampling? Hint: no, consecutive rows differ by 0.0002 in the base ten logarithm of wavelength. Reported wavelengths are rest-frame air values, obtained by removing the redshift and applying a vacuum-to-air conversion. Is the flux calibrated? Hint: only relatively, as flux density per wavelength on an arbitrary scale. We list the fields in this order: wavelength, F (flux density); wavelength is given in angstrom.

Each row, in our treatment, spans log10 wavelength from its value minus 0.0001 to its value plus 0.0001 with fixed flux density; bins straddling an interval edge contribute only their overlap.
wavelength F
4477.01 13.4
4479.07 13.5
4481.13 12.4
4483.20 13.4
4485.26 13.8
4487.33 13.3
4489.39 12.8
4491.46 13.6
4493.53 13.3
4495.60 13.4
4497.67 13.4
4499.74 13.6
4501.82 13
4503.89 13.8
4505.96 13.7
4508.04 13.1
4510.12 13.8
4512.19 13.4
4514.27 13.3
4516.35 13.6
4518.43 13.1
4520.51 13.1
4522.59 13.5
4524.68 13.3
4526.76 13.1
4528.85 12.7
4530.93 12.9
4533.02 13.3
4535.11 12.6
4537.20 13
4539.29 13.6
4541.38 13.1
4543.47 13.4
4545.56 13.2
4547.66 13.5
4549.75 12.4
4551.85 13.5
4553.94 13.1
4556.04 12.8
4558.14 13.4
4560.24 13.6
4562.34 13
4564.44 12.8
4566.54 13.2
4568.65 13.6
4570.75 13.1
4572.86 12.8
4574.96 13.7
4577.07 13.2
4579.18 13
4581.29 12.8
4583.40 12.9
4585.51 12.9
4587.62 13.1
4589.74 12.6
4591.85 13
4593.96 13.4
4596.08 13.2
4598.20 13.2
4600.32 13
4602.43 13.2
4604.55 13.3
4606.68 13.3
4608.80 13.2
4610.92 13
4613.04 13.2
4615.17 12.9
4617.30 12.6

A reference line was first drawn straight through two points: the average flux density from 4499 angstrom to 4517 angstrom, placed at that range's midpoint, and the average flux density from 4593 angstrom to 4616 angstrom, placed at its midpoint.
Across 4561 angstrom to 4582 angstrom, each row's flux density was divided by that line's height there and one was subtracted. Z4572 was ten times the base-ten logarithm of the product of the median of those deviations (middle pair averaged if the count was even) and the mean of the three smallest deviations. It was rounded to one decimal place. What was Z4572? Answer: -32.4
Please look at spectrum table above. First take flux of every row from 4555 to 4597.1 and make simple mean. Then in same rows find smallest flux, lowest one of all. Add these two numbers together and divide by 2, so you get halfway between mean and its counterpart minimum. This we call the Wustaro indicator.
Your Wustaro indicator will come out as 12.85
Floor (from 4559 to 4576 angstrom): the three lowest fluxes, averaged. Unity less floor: -11.9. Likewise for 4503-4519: -12.2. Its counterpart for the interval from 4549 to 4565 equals -11.7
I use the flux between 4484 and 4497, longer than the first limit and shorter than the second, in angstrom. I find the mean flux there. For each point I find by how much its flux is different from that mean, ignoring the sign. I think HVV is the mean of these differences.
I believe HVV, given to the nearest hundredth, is 0.23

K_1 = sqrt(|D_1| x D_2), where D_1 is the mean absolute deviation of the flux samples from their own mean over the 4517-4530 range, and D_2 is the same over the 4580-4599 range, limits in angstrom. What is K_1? 0.18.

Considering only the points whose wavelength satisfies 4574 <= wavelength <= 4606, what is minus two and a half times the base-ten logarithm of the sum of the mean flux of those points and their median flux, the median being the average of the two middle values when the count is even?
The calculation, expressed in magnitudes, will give -3.55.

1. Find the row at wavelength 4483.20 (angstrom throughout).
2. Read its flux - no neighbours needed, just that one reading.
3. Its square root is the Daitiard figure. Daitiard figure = 3.66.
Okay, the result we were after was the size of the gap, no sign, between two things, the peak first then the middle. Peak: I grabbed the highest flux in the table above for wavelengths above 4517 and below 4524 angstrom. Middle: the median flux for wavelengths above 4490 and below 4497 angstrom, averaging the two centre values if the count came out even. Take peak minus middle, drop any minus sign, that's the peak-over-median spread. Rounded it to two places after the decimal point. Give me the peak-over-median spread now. 0.10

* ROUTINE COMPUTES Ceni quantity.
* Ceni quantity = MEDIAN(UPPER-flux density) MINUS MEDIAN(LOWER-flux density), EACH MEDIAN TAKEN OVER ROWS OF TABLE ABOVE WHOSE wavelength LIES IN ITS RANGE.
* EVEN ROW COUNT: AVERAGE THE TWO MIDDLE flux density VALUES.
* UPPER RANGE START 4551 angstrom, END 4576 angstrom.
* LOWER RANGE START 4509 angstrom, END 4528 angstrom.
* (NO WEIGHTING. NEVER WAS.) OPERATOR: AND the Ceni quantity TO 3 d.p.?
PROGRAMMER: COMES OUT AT -0.150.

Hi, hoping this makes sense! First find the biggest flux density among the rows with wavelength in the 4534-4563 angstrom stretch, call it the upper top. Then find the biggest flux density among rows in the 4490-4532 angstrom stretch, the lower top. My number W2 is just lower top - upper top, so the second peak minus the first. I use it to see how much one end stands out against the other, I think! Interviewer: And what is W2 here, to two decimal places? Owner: 0.20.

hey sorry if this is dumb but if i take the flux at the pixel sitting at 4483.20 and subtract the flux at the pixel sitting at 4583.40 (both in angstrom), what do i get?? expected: 0.5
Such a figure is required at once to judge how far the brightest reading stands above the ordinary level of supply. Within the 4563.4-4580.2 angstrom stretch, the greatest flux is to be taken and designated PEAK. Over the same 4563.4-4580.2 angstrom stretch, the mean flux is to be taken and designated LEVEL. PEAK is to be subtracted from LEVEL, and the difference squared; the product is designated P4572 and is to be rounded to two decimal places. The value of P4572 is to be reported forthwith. 0.28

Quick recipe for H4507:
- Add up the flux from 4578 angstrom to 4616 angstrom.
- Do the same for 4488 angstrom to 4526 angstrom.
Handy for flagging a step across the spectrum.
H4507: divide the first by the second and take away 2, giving -1.02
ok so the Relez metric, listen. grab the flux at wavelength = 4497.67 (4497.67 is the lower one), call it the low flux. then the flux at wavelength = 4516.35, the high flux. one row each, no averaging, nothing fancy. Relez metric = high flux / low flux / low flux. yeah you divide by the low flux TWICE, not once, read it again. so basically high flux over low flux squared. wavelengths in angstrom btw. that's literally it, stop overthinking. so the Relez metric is 0.076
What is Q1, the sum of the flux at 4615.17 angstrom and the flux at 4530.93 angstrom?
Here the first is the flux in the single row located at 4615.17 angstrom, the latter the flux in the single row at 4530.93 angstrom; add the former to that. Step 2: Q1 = 25.8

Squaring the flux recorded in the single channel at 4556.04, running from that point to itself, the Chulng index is 164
